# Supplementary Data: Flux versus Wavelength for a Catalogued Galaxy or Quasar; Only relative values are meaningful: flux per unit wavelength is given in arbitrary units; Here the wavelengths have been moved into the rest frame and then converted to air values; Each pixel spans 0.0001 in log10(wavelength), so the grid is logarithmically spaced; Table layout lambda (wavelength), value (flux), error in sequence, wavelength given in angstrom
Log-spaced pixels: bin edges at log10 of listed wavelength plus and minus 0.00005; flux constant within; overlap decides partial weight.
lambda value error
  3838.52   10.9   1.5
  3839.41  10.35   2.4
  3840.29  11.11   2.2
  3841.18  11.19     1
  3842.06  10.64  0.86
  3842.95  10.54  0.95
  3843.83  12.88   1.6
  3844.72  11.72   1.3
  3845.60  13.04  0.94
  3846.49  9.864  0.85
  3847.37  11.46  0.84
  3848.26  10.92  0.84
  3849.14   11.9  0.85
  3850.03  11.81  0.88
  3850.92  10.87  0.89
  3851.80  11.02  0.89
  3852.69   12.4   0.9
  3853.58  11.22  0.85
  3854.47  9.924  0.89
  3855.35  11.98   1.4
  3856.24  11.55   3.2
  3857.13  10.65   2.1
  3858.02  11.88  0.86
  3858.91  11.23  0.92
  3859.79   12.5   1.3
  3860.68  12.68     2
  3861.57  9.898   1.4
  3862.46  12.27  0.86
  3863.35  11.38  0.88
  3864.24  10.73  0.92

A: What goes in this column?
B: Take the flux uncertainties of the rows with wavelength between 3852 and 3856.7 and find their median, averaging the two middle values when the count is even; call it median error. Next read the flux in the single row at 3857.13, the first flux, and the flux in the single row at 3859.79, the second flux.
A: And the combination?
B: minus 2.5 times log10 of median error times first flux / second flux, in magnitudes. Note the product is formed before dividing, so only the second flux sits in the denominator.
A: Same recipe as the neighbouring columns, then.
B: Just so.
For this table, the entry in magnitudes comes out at 0.29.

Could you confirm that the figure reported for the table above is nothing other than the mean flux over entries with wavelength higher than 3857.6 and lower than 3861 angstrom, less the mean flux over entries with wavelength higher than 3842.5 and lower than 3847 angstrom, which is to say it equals 0.46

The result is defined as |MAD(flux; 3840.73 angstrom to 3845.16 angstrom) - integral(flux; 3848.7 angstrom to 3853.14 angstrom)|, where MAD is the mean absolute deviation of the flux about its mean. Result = 50.7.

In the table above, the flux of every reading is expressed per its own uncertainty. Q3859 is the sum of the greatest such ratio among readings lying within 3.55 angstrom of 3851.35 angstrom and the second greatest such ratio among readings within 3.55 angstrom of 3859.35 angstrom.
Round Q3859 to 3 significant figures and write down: 27.8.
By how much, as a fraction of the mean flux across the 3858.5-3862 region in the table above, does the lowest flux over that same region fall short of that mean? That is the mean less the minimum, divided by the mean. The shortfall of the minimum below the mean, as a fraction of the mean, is 0.15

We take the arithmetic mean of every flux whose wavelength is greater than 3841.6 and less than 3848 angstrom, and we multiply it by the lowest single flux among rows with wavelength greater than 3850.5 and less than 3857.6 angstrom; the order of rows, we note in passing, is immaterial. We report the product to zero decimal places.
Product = 114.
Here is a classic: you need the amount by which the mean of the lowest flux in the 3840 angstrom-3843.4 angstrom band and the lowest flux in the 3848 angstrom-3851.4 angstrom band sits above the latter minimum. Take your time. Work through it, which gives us -0.2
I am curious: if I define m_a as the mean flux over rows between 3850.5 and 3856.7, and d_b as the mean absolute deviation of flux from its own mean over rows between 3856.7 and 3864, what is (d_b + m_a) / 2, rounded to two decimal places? 6.03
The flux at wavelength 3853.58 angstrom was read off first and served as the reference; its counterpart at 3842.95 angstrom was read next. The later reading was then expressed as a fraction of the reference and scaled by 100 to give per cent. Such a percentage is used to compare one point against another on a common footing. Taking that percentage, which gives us 94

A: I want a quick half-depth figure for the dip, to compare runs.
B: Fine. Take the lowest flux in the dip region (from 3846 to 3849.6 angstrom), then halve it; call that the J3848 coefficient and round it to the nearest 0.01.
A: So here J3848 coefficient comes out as 4.93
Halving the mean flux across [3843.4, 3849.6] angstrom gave 5.84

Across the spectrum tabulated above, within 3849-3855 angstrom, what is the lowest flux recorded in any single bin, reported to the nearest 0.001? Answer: 9.924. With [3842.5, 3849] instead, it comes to 9.864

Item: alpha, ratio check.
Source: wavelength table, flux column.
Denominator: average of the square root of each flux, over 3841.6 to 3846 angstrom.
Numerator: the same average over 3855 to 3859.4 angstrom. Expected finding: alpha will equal 0.99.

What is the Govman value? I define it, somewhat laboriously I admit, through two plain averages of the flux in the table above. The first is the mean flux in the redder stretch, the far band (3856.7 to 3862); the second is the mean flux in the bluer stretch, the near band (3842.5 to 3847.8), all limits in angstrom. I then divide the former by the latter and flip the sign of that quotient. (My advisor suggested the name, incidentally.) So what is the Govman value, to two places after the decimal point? -0.99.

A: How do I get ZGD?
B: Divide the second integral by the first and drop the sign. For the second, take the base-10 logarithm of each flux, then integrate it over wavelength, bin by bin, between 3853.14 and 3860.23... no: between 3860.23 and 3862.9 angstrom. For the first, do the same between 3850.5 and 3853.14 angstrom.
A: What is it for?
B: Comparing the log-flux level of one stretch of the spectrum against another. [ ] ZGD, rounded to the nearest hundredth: 1.01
